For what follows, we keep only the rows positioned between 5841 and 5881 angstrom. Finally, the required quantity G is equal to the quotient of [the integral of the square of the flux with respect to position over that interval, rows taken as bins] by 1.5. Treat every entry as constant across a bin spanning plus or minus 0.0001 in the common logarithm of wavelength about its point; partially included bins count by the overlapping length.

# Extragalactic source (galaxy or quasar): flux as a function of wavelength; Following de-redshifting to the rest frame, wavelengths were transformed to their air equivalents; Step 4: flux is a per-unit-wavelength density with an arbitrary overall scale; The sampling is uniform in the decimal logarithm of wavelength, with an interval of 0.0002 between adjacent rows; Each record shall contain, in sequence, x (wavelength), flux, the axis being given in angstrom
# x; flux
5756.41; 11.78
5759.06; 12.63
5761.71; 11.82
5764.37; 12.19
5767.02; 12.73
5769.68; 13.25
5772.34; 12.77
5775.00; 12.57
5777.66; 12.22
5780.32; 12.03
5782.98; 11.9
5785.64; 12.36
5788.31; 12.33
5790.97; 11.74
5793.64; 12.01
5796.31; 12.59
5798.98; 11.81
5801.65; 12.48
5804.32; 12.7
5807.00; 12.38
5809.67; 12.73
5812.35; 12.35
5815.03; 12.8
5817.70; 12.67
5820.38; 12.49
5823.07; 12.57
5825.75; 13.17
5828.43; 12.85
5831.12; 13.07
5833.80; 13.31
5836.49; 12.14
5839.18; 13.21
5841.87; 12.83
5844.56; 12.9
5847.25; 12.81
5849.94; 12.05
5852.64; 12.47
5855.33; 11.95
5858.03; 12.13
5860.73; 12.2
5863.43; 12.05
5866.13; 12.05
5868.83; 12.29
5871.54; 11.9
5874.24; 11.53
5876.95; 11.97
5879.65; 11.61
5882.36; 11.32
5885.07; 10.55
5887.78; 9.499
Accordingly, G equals 3957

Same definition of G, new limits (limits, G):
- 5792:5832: 4213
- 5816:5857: 4411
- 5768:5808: 4068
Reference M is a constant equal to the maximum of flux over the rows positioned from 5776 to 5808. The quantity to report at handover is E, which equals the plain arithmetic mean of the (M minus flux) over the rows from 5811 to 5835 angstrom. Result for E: -0.1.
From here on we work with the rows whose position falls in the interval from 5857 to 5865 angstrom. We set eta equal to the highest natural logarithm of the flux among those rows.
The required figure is 2.50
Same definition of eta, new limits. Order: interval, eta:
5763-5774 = 2.58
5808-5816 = 2.55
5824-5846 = 2.59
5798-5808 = 2.54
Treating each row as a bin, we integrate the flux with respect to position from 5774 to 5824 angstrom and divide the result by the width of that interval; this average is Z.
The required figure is 12.4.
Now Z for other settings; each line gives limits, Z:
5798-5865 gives 12.6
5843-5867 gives 12.3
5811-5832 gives 12.7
